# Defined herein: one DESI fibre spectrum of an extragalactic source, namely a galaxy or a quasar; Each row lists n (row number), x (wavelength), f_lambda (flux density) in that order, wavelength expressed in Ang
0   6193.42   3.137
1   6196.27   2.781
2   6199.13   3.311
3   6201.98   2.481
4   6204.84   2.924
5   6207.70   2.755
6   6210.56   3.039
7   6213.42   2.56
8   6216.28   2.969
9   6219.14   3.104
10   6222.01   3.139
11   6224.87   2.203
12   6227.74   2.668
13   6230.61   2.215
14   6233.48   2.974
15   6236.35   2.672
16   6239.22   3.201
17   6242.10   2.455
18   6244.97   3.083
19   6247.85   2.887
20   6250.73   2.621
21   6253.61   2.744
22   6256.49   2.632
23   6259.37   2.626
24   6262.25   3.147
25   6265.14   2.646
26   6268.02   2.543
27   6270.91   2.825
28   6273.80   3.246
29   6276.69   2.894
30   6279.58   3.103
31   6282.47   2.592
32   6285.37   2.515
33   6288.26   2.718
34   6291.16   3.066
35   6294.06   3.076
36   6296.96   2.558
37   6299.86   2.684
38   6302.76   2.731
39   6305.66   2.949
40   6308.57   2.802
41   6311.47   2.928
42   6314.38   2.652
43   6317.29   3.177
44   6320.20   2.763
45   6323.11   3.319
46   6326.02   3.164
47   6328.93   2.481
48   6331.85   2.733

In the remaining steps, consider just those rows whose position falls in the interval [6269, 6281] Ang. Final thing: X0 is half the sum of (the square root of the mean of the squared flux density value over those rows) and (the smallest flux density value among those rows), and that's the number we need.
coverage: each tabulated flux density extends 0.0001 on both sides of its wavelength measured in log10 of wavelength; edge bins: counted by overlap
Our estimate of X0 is 2.92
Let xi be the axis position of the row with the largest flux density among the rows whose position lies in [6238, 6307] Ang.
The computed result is 6273.80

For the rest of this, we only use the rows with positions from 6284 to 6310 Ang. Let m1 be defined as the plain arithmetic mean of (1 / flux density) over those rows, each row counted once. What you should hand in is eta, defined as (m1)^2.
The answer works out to 0.130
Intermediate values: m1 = 0.360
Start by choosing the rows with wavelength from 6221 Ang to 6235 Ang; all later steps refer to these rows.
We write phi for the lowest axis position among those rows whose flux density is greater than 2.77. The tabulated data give 6222.01 Ang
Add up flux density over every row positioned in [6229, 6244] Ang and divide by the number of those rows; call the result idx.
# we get 2.70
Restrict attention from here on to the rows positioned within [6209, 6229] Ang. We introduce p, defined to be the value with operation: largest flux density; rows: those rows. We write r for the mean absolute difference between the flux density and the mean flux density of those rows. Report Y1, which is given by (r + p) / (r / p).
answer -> 37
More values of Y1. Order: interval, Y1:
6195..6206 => 48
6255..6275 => 50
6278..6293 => 45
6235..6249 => 46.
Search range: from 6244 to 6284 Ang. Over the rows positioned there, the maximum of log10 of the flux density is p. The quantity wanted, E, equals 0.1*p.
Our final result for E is 0.0511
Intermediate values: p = 0.511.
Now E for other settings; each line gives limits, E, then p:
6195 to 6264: 0.0520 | 0.520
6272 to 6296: 0.0511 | 0.511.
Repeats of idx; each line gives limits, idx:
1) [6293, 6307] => 2.80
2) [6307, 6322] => 2.86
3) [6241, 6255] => 2.76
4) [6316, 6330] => 2.98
